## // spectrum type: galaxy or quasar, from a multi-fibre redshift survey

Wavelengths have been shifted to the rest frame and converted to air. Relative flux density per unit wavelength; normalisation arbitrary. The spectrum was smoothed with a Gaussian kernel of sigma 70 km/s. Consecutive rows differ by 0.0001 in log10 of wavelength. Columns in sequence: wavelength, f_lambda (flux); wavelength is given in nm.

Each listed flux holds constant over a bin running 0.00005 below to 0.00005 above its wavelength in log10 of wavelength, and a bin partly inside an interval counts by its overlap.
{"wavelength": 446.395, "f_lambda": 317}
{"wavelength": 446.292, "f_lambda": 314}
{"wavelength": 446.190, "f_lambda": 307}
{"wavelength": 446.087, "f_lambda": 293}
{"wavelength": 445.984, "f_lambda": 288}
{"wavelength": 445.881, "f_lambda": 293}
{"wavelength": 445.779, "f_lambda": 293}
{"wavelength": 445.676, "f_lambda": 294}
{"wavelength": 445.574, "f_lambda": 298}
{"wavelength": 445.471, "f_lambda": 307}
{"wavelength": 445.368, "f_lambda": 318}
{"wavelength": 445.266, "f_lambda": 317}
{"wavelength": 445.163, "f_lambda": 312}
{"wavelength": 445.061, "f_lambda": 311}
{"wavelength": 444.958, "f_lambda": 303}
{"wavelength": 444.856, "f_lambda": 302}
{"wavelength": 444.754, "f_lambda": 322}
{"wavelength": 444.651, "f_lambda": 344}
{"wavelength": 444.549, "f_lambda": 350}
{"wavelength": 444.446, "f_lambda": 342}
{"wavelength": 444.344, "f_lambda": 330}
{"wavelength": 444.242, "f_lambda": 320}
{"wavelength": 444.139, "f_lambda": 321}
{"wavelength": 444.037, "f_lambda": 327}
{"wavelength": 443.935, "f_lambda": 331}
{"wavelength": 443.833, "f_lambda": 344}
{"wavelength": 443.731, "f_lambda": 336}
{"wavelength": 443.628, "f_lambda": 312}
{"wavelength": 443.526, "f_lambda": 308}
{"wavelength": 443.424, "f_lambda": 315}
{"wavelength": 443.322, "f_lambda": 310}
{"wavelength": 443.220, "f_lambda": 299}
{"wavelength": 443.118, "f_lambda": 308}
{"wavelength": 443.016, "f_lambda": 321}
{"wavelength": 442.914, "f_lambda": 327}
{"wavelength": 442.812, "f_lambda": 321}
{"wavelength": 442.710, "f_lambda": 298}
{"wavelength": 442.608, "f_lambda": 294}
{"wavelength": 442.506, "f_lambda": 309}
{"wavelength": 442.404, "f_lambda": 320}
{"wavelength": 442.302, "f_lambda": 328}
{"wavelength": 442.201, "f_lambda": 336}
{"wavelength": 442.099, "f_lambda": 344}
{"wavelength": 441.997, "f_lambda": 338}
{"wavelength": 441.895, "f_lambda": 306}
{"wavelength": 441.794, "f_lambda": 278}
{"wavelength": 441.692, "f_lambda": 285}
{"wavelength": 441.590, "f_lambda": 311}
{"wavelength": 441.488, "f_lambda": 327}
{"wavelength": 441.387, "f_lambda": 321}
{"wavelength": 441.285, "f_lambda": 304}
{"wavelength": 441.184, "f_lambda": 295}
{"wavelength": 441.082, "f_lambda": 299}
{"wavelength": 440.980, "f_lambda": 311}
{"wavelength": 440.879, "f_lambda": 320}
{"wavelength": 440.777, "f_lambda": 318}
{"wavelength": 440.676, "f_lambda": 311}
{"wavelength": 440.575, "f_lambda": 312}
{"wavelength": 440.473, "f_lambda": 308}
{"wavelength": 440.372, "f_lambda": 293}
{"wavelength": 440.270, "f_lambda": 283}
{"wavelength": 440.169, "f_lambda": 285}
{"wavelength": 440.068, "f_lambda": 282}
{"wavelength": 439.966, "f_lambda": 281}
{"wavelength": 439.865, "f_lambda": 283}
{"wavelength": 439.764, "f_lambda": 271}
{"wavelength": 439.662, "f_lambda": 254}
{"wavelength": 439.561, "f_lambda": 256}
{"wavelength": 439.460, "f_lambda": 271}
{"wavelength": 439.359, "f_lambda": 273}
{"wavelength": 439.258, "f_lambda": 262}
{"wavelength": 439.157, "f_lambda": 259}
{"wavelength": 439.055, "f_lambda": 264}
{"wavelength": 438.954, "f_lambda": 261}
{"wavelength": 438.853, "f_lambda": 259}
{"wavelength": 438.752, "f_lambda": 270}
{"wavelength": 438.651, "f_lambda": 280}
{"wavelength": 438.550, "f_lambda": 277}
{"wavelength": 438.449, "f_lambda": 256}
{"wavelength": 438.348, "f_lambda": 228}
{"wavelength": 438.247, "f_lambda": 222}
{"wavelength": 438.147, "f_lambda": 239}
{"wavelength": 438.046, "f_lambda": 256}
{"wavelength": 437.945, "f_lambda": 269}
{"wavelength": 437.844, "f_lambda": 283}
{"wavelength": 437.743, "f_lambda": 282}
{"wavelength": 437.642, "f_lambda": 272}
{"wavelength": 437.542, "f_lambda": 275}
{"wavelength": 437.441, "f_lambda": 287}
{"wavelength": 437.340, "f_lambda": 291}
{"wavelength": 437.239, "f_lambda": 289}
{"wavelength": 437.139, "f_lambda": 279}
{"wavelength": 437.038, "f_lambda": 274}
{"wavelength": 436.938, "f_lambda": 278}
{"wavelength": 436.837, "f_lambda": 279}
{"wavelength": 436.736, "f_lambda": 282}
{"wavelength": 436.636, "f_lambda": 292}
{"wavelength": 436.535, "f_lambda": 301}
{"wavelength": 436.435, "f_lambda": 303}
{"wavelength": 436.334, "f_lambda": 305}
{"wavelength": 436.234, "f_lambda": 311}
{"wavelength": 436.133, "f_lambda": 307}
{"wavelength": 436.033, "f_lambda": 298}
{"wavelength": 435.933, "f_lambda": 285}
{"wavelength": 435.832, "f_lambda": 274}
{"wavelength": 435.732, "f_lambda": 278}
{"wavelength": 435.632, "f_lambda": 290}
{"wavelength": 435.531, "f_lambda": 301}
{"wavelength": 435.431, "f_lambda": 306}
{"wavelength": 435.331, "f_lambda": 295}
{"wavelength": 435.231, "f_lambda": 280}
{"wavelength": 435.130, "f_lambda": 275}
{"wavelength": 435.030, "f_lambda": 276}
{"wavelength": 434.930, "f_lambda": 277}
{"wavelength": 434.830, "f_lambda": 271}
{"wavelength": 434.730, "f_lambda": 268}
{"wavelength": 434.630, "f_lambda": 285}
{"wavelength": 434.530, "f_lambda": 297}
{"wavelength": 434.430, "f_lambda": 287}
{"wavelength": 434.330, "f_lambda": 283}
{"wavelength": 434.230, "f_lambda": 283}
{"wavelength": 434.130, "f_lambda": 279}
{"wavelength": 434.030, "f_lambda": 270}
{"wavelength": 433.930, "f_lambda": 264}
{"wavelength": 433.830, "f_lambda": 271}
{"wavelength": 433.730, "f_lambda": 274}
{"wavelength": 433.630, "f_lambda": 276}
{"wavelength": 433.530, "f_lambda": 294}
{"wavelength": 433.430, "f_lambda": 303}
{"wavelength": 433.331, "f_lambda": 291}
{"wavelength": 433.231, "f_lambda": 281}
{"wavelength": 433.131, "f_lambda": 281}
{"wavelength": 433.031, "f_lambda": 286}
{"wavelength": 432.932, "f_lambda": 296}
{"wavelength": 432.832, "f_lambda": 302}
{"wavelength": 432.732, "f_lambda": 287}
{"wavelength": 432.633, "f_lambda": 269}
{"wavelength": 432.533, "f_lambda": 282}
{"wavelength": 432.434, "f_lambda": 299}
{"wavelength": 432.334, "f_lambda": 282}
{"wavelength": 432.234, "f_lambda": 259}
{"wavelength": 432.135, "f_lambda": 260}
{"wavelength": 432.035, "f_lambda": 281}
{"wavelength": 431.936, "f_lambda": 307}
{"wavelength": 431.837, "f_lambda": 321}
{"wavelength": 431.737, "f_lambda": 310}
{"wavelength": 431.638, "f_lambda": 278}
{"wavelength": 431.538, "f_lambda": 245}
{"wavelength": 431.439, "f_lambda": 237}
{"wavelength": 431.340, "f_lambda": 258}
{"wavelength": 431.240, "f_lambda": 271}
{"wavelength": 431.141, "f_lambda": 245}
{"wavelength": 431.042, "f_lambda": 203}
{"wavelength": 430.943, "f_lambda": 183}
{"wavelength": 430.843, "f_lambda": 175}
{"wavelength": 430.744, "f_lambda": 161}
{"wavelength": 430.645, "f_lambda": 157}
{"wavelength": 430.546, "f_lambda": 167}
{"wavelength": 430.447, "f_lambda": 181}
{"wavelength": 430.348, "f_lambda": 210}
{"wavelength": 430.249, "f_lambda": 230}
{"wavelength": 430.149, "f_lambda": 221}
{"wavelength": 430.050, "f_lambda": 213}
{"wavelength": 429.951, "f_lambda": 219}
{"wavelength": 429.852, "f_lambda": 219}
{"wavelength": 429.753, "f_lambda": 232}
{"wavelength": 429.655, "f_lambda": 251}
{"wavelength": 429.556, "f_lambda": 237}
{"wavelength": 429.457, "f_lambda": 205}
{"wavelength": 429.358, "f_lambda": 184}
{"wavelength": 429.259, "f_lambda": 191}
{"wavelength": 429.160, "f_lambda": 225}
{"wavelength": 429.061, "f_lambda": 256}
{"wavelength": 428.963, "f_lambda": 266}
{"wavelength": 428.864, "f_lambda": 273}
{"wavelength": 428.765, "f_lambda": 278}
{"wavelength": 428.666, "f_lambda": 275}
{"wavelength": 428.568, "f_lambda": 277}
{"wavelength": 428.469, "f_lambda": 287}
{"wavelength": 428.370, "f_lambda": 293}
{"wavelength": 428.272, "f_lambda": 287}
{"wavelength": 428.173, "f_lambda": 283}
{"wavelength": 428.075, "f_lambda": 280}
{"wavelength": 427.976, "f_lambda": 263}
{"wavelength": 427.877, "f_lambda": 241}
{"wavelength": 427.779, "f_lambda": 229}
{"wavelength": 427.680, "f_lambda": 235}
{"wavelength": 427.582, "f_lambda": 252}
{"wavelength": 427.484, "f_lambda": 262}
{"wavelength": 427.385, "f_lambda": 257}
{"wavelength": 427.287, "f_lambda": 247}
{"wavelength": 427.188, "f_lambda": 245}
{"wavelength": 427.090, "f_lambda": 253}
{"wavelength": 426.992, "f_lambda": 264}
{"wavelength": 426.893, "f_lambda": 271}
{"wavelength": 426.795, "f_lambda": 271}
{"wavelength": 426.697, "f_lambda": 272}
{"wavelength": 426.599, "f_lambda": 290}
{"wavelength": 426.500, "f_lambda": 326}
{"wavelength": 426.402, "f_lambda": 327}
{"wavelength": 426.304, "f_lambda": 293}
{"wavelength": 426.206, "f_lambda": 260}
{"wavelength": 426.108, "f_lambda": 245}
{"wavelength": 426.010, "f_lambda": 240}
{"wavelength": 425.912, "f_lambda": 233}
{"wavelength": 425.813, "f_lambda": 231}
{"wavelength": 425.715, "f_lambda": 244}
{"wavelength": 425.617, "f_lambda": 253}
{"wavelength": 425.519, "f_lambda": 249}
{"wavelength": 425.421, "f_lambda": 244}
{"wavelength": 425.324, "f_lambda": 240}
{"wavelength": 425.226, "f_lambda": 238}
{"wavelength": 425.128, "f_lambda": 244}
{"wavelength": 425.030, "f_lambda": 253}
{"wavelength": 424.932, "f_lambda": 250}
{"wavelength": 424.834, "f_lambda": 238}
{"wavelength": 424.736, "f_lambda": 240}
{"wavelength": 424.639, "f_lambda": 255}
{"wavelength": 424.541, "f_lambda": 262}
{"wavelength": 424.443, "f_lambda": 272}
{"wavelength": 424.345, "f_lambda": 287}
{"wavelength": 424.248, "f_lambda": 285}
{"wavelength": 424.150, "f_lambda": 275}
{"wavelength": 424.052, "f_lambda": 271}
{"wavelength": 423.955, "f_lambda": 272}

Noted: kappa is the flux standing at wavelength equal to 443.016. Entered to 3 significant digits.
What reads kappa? 321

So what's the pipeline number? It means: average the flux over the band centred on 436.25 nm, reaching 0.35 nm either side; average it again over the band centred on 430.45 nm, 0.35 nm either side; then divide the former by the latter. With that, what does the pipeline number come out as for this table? 1.59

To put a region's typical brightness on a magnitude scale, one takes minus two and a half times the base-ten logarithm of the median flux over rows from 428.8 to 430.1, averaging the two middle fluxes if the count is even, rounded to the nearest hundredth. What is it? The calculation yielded -5.88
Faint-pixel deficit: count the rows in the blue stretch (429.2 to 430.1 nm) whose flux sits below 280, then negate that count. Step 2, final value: -9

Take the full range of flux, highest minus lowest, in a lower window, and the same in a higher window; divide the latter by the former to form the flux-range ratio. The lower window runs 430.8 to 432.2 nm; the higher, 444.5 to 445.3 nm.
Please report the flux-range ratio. 0.33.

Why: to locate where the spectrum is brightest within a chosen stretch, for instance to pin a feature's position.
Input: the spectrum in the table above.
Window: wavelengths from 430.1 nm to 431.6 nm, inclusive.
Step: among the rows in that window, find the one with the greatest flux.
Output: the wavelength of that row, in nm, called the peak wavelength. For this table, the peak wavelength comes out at 431.240 nm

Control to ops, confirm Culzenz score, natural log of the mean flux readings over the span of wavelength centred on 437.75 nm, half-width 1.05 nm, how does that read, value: 5.60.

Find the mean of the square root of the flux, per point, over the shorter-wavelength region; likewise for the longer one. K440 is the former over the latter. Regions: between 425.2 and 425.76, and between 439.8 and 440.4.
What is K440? 0.93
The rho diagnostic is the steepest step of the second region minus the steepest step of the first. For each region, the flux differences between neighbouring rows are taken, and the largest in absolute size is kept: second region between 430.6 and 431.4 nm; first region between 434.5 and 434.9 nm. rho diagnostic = 25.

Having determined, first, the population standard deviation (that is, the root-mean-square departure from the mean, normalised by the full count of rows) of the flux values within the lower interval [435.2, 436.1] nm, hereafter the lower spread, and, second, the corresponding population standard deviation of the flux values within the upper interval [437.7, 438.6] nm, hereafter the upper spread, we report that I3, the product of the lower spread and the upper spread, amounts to 228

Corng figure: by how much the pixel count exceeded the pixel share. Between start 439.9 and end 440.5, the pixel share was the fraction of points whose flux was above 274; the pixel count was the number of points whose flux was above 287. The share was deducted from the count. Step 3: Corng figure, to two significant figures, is 1.0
